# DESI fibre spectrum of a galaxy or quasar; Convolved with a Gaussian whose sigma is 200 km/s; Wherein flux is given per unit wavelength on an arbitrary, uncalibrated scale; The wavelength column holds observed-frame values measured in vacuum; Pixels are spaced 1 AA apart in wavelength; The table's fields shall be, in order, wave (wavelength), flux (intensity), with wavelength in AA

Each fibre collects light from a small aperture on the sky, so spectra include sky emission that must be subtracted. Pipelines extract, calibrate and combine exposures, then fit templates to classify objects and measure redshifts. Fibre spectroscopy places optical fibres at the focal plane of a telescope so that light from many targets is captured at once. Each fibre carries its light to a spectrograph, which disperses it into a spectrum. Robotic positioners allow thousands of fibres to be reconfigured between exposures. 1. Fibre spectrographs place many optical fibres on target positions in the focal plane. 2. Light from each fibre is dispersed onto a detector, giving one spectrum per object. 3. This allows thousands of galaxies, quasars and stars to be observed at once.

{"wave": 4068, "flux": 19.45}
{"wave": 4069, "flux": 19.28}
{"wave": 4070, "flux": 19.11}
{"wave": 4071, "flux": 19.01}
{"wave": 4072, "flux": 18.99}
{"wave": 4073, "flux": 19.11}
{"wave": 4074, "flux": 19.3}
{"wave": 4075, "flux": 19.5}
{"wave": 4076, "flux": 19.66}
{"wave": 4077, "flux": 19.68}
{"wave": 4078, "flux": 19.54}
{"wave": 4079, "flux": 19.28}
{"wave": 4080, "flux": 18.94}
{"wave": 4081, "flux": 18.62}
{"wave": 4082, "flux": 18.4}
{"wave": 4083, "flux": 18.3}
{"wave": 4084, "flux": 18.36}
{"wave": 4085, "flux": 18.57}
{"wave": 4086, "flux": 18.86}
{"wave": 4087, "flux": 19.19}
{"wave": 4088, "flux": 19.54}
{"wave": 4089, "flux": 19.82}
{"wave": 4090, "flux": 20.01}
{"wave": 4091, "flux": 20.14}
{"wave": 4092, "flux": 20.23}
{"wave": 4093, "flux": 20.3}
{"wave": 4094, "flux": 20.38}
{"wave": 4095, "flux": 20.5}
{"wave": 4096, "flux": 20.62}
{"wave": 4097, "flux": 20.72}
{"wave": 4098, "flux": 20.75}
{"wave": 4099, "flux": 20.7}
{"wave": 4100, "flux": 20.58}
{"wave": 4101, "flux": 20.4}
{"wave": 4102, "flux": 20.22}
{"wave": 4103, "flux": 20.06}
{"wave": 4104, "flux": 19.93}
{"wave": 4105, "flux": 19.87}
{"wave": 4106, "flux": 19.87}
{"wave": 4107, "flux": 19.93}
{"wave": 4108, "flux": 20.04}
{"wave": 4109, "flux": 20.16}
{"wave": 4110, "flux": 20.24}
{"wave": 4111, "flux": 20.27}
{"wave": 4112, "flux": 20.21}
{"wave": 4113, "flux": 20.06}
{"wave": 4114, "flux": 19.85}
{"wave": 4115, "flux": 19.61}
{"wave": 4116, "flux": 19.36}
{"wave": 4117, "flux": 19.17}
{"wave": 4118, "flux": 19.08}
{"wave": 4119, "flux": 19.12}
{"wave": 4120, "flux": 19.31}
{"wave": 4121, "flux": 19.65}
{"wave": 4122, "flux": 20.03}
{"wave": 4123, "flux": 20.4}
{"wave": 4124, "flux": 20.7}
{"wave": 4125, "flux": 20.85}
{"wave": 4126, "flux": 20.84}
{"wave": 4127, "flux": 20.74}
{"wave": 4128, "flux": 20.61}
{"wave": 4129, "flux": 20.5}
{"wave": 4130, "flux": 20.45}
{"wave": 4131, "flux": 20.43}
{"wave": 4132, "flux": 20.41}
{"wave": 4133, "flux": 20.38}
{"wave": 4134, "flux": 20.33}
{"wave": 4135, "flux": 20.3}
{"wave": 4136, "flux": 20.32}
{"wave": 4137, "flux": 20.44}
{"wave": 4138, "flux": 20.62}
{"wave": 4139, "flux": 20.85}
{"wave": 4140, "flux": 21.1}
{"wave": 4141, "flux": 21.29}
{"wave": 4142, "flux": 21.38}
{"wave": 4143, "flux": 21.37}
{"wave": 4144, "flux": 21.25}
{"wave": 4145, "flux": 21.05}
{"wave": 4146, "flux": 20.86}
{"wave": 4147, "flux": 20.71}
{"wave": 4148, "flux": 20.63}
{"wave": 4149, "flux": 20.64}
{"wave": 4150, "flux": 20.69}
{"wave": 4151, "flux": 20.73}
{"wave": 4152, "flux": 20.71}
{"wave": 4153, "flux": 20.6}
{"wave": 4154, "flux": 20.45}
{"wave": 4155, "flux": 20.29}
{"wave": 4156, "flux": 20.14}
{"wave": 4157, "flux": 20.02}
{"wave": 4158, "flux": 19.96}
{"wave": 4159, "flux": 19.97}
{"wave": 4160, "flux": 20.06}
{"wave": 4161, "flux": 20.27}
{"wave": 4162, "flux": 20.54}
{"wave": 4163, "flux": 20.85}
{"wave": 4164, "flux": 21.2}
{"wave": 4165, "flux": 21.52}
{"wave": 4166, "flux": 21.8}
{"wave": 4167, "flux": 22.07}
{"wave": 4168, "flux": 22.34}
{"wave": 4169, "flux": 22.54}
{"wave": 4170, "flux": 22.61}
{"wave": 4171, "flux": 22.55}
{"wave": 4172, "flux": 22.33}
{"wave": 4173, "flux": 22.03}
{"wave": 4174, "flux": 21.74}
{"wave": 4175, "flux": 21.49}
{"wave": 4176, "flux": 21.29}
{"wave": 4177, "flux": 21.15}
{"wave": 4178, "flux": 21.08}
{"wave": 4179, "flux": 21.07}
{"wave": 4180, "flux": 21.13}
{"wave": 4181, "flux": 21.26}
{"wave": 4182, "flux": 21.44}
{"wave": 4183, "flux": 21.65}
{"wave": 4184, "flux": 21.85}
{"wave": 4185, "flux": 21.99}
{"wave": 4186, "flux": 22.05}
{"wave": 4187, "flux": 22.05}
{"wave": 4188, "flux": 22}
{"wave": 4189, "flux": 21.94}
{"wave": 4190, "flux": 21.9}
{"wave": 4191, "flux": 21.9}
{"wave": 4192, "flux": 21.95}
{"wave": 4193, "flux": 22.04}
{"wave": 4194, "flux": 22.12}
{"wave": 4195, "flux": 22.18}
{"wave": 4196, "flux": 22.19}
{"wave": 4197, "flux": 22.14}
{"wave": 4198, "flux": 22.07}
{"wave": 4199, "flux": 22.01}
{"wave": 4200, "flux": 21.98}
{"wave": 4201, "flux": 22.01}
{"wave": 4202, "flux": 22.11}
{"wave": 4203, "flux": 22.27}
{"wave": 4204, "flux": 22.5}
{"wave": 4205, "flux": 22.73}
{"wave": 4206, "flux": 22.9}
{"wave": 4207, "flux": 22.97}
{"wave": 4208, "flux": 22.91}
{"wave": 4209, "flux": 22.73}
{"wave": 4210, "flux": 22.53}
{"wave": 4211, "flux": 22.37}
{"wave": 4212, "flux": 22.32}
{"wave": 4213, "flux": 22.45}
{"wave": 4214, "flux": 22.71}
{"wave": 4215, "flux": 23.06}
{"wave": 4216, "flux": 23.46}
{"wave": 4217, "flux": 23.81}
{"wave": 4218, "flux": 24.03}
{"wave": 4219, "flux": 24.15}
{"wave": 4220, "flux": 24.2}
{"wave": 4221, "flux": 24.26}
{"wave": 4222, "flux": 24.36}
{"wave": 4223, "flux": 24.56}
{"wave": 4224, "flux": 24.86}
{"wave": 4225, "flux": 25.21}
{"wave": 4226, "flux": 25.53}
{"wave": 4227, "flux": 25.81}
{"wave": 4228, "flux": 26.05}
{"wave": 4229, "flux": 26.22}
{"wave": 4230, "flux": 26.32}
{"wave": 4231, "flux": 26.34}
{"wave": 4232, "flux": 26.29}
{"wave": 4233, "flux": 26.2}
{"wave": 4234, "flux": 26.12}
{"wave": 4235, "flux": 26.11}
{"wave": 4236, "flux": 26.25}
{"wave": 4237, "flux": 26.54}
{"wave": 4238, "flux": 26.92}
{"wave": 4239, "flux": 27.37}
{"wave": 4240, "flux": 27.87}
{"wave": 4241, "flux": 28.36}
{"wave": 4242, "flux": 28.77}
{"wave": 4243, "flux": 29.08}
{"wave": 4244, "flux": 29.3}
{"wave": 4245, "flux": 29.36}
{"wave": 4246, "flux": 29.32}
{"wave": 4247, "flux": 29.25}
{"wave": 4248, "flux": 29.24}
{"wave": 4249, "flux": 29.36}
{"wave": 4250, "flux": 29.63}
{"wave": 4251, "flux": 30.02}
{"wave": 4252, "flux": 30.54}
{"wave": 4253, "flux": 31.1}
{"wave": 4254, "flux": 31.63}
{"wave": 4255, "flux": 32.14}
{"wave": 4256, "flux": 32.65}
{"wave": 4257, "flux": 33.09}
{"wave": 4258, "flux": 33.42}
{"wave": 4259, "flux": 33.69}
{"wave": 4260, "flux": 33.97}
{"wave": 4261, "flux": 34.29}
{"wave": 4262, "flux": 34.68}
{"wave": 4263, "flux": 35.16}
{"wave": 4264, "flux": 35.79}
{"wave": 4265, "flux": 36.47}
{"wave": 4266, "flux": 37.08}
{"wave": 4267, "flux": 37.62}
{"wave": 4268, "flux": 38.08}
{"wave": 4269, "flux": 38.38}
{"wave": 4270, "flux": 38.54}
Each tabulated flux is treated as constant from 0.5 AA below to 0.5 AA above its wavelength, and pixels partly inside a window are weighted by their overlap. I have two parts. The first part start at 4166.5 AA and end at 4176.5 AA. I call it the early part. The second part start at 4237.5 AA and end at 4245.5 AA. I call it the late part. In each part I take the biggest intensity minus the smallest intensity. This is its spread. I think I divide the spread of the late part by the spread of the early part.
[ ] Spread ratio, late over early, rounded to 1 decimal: 1.8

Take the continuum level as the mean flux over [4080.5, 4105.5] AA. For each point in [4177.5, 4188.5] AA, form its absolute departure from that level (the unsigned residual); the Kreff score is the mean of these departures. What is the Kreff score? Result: 1.8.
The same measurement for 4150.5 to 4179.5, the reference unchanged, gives 1.3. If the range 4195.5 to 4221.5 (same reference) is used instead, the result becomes 3.0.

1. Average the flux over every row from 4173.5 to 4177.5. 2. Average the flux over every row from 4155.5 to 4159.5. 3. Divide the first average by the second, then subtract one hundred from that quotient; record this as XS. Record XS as -98.9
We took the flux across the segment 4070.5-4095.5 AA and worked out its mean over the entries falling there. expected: 19.4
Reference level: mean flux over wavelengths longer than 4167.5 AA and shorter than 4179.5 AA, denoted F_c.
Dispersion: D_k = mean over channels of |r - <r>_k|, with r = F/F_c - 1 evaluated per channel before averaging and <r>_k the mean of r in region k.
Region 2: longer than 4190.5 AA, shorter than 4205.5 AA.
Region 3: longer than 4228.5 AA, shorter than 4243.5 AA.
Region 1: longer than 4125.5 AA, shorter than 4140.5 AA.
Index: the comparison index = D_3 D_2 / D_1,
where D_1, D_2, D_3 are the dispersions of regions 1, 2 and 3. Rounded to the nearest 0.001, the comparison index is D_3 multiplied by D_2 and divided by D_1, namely 0.032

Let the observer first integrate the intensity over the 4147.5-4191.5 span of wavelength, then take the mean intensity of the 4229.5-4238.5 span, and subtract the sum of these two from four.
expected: -959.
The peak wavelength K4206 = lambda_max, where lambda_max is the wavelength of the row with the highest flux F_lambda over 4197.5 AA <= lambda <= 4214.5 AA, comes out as 4207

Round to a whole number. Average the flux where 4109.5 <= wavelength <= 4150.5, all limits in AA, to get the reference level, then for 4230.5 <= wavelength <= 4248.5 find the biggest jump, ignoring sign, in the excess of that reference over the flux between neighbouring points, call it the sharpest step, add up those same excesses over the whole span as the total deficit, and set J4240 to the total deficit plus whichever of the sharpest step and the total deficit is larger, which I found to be -131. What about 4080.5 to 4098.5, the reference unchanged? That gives 28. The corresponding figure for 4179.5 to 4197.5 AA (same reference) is -27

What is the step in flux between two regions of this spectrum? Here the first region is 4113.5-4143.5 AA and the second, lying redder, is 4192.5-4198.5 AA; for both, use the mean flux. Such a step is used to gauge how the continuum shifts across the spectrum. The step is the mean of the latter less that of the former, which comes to 1.8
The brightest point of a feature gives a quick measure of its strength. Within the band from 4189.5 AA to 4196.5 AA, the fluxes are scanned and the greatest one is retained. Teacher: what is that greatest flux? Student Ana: 22.19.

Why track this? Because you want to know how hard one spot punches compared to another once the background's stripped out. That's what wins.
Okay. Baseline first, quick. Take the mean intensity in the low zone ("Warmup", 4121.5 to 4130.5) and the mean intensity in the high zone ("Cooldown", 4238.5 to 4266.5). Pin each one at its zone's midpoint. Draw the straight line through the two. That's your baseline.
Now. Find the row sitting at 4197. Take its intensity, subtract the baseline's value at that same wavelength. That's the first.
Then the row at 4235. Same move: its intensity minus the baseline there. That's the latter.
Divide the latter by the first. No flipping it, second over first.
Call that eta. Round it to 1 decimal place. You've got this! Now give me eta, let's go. 0.9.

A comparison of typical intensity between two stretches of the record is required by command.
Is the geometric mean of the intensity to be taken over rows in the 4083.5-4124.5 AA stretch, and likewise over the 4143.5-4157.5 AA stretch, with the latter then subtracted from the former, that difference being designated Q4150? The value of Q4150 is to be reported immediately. -0.7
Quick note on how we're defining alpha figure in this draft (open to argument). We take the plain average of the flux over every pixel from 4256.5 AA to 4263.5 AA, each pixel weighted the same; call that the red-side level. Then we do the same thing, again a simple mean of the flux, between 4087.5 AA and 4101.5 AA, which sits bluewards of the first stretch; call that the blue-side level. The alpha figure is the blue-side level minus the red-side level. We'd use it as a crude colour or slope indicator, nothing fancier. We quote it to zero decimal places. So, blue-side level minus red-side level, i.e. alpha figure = -14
